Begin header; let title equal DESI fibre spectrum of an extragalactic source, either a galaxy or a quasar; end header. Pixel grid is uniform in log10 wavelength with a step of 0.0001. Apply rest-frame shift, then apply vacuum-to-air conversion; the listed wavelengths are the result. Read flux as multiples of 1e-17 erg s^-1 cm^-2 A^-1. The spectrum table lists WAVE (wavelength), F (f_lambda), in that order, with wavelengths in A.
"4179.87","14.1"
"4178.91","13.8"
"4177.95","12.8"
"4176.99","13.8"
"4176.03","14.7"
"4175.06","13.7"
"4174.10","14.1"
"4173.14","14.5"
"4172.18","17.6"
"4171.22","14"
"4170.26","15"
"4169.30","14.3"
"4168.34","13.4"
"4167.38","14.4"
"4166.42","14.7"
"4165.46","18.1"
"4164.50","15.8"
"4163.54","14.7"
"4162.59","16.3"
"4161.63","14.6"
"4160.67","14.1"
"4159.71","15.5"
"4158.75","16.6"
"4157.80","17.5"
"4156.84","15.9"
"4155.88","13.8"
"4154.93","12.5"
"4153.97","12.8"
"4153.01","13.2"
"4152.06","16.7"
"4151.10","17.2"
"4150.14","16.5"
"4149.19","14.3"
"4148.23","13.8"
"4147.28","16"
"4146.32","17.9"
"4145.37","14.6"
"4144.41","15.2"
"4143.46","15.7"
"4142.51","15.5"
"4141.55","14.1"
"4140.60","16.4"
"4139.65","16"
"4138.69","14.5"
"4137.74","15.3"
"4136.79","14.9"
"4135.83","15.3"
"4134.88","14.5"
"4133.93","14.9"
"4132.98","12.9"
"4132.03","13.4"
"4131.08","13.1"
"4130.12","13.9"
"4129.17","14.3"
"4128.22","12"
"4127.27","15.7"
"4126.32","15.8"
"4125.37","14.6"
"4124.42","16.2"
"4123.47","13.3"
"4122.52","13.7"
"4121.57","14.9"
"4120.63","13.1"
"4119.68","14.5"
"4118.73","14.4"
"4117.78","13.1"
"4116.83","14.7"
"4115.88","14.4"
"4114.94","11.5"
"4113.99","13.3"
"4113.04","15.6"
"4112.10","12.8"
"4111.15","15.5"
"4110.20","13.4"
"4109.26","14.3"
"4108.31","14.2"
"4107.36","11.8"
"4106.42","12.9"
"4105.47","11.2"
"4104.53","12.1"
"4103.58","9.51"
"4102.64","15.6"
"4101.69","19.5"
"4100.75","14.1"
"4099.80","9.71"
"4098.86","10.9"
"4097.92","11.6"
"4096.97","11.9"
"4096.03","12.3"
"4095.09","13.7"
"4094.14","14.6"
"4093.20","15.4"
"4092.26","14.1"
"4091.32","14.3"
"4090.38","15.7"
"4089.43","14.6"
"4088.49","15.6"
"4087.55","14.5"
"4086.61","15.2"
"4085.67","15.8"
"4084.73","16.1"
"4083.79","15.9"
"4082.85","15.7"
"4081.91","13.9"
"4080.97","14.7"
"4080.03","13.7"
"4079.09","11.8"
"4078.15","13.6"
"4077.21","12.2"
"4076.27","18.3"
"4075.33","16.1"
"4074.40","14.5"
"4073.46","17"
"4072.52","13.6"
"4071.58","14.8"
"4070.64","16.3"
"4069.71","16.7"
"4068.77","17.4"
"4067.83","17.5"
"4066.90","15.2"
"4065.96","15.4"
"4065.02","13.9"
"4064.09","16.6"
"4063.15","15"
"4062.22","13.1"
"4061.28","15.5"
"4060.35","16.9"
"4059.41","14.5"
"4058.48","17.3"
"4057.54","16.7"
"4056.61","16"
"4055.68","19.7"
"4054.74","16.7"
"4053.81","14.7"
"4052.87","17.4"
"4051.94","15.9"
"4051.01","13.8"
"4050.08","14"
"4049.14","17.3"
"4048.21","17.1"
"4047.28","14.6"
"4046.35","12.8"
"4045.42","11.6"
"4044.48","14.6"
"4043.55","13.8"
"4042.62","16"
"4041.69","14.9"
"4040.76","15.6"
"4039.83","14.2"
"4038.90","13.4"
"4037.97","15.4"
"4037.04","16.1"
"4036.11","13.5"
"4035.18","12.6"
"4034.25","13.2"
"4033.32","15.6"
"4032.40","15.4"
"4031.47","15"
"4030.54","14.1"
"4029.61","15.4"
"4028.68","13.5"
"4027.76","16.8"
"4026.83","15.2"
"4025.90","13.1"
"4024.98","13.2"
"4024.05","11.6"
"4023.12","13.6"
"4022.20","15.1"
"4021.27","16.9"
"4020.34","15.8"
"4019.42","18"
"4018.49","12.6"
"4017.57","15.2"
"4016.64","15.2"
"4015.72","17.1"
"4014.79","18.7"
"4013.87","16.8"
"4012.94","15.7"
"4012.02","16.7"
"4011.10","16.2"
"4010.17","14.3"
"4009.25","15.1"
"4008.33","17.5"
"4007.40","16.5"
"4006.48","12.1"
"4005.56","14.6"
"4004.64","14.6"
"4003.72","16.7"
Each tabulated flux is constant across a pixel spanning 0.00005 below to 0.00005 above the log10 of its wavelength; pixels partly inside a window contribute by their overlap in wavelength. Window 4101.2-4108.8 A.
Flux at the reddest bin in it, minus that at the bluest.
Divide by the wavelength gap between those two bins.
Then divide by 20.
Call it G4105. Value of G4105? -0.040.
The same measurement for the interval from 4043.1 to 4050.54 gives 0.002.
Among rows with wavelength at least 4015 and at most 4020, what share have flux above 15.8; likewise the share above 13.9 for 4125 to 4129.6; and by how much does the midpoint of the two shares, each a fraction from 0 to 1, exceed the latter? -0.20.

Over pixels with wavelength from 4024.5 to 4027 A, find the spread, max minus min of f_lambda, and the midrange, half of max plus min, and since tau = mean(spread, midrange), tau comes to 8.1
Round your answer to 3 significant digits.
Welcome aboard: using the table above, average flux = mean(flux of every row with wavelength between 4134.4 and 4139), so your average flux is 14.9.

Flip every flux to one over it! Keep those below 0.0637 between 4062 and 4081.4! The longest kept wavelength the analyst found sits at 4076.27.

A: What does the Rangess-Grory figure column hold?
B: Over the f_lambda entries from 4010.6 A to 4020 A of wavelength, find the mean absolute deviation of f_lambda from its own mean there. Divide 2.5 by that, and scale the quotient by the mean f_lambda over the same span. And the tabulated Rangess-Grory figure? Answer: 33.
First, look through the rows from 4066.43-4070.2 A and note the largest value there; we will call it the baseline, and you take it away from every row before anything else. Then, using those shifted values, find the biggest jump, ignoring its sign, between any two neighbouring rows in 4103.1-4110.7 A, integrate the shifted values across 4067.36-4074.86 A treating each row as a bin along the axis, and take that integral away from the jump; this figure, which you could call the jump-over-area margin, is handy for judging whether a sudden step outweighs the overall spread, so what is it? 14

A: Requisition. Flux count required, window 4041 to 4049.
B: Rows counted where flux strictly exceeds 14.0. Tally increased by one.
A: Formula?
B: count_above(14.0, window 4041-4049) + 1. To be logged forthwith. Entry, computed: 6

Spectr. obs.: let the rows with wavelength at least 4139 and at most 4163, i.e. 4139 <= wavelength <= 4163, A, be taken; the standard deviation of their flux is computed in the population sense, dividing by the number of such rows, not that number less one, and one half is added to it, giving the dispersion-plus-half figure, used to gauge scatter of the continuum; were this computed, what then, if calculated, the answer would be 1.9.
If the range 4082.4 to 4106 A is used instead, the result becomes 2.8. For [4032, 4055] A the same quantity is 2.0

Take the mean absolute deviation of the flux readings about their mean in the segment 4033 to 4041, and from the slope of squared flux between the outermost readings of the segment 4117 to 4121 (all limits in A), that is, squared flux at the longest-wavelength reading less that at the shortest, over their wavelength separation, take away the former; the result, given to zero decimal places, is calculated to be -1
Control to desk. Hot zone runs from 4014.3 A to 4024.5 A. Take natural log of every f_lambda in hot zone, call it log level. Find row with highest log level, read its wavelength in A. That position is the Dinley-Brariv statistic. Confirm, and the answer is 4014.79 A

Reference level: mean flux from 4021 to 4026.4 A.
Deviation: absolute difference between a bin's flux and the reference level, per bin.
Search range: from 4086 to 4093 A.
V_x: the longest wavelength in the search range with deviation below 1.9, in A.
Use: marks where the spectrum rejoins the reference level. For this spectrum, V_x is 4092.26 A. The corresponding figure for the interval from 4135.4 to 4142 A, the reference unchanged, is 4141.55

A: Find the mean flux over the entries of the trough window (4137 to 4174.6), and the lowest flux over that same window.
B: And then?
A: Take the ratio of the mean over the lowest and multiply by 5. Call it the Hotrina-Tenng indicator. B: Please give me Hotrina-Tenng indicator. 6.08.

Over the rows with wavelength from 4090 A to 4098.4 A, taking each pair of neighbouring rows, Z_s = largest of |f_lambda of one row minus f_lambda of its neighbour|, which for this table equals 1.4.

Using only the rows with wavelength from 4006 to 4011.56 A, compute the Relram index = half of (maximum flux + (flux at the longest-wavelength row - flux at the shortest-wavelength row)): 11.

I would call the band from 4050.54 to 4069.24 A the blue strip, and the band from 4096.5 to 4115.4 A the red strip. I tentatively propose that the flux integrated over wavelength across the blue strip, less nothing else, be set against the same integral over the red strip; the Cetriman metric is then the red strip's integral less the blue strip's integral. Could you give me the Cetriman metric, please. -51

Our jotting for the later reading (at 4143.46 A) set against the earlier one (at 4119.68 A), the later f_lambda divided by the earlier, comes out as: 1.08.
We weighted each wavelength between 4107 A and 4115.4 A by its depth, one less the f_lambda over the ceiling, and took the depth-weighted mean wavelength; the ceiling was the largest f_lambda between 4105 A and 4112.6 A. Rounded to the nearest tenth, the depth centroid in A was 4111.3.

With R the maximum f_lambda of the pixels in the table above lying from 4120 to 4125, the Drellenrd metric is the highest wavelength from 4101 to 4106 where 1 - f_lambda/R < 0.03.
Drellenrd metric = 4101.69 A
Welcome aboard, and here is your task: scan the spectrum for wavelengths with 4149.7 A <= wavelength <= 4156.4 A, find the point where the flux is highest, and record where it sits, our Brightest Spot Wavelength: 4151.10 A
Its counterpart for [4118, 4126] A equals 4124.42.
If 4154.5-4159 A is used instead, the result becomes 4157.80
